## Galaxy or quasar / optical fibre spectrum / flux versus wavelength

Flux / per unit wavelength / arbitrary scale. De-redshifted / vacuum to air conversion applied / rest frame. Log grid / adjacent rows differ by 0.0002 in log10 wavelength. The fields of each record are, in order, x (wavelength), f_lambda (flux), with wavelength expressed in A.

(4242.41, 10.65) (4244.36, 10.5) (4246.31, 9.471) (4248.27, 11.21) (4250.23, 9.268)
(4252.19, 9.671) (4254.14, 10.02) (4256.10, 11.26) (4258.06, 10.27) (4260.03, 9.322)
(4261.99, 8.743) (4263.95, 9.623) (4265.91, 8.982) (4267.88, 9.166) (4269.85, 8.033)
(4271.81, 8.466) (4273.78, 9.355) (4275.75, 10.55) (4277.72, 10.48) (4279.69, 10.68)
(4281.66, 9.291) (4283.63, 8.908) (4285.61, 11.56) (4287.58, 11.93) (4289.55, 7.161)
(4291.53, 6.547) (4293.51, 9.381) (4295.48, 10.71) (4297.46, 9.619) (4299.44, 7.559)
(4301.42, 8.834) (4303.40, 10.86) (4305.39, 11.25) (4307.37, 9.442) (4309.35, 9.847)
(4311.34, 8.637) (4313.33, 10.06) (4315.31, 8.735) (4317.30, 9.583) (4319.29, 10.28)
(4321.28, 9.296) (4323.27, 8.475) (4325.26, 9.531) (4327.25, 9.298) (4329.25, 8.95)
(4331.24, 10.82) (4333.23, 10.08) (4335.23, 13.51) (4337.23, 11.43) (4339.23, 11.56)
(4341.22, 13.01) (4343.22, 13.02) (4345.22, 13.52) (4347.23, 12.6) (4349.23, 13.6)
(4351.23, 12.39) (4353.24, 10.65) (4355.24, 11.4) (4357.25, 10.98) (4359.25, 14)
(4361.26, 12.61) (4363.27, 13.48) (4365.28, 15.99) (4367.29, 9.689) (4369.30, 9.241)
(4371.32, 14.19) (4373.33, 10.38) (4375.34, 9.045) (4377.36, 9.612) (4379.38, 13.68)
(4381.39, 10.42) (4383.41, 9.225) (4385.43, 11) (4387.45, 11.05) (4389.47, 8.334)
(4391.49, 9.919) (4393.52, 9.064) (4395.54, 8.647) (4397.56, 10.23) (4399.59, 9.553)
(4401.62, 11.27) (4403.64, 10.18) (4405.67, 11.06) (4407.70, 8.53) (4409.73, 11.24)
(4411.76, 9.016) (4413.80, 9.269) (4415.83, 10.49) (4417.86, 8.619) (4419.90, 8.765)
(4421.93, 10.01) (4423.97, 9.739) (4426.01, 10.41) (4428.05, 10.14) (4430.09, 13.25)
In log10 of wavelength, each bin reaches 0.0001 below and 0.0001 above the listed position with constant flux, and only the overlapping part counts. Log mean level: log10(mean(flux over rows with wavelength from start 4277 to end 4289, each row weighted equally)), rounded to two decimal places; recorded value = 1.02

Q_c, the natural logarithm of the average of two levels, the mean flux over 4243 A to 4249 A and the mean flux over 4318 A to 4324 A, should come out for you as 2.29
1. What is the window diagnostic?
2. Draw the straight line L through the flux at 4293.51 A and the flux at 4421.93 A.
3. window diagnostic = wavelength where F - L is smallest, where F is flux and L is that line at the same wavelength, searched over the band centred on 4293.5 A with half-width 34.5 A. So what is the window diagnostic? 4291.53 A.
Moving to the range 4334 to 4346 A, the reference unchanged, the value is 4337.23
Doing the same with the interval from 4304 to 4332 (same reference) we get 4323.27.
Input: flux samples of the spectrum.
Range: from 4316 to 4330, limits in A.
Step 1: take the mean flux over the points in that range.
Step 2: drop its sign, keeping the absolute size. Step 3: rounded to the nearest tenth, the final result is 9.3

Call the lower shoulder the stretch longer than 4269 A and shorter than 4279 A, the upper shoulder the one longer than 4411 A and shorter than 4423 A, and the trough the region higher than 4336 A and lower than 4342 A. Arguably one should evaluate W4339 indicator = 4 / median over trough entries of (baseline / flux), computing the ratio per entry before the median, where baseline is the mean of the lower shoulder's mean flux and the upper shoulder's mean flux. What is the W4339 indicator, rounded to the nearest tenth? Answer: 4.9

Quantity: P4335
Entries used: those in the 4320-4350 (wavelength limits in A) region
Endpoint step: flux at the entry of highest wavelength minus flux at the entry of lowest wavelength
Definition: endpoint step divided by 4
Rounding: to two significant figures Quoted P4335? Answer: 1.1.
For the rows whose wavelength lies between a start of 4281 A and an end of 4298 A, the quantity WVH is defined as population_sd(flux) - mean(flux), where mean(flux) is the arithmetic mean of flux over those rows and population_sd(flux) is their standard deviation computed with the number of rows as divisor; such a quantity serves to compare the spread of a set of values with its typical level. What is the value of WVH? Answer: -7.75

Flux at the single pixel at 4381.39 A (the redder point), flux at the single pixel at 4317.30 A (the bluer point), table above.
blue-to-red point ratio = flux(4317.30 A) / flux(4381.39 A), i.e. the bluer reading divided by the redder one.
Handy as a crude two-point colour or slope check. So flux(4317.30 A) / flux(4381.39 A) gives 0.92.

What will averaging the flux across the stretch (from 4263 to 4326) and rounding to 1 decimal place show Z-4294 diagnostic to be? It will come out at 9.5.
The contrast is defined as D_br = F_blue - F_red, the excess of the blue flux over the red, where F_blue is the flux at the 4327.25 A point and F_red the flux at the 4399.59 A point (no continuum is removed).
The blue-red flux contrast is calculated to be -0.3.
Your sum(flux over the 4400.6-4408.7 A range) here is 41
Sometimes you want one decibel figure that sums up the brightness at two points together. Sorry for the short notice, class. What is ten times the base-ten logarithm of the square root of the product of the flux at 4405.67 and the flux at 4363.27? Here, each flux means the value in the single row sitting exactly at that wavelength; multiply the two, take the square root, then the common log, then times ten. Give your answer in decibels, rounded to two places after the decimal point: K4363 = 10.87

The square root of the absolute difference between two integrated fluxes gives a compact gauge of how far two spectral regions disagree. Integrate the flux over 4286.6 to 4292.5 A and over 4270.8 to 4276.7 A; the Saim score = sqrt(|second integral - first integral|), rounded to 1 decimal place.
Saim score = 2.3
